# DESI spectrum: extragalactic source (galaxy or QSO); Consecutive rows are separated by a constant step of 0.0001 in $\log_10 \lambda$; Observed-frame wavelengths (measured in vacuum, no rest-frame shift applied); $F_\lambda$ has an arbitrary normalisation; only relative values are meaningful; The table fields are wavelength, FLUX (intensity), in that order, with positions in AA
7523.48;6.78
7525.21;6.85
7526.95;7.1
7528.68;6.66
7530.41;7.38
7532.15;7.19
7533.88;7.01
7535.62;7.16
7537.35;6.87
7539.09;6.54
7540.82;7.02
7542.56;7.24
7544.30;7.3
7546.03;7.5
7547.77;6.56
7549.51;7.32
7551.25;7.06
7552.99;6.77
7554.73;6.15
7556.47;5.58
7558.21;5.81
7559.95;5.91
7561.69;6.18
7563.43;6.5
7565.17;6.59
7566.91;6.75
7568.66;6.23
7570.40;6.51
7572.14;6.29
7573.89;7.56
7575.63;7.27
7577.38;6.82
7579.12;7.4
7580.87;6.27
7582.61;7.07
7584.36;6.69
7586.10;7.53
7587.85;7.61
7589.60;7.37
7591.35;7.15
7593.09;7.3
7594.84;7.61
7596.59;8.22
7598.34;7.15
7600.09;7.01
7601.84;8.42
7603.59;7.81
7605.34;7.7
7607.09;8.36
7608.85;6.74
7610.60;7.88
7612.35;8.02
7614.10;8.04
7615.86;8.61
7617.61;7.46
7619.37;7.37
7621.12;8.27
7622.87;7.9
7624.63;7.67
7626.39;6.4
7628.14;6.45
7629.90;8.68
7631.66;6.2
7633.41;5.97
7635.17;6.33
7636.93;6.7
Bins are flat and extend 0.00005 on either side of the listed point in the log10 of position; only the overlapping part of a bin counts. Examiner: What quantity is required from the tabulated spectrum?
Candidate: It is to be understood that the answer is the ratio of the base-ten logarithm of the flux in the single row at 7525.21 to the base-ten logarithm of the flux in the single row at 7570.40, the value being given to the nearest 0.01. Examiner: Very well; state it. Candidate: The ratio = 1.03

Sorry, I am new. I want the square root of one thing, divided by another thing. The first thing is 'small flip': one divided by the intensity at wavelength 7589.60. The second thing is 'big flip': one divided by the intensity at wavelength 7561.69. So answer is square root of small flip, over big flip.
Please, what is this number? 2.28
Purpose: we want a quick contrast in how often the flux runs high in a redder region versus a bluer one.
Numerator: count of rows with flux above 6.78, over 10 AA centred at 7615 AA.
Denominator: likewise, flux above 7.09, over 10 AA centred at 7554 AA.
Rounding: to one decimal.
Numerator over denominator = 6.0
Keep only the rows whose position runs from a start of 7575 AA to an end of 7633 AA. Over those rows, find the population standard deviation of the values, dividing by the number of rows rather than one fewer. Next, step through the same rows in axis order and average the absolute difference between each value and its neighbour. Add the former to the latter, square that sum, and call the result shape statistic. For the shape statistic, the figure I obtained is 1.8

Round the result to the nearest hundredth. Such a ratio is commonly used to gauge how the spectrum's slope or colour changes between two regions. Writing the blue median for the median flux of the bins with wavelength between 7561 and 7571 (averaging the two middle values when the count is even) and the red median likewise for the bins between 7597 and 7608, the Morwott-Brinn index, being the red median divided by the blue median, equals 1.19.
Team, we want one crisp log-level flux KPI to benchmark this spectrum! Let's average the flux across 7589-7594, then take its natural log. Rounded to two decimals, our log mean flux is 1.98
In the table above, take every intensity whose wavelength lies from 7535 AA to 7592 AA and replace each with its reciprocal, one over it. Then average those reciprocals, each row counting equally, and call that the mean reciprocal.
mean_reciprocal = 0.148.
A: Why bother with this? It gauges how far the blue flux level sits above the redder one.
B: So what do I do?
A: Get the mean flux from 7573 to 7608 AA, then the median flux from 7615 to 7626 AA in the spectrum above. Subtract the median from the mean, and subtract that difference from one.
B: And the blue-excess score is 1.4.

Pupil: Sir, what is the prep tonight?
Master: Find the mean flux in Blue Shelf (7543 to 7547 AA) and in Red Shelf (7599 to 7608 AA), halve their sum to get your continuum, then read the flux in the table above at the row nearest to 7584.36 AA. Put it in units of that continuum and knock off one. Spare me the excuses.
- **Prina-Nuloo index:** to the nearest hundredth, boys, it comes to -0.12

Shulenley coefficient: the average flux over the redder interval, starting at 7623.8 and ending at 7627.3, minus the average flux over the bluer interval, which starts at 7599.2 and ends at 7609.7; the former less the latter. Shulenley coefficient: -0.6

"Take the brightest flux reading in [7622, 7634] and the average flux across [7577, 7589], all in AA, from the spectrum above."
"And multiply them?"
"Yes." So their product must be 61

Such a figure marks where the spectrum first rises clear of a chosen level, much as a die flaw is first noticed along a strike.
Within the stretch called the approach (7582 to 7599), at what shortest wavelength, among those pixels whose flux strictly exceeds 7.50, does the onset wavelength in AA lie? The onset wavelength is 7586.10 AA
